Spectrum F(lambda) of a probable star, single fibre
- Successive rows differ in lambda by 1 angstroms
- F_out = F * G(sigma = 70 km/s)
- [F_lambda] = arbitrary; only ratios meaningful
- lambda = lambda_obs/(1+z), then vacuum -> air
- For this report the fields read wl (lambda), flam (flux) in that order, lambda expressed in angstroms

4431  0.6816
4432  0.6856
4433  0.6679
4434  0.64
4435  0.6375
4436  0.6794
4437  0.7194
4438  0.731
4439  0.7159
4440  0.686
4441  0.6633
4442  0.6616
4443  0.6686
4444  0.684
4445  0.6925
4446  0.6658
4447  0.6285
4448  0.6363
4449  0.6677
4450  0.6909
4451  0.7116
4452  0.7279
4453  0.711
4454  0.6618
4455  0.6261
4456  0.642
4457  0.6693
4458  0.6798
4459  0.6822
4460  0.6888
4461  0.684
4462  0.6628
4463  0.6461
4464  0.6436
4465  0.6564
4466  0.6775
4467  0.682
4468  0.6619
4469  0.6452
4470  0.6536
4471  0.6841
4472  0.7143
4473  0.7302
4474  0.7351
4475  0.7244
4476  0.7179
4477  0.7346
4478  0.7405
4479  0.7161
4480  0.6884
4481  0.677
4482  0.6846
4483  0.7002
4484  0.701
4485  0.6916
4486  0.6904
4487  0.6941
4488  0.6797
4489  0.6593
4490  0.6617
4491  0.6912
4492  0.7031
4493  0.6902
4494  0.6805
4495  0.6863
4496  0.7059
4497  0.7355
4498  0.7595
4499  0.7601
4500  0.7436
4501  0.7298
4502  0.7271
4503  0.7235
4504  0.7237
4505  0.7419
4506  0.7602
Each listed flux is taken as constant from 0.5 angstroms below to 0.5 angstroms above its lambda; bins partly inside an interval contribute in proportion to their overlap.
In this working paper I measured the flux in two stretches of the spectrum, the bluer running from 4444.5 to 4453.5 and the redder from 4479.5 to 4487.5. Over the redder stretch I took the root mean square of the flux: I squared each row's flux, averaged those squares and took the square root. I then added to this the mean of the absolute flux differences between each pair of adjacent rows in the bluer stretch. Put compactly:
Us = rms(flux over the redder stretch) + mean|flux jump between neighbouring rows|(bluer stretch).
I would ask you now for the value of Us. 0.713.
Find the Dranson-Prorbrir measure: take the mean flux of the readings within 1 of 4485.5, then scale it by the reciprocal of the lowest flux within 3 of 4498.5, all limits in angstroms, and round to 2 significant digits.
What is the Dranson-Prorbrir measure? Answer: 0.98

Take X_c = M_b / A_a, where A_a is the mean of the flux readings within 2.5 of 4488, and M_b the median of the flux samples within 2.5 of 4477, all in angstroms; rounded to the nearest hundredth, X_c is 1.07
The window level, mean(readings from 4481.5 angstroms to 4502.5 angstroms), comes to 0.70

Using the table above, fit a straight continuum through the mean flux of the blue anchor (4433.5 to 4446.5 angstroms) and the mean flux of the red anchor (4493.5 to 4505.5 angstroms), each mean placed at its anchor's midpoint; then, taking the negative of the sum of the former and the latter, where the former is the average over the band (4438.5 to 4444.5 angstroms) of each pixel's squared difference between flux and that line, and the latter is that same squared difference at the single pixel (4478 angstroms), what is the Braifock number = -0.0013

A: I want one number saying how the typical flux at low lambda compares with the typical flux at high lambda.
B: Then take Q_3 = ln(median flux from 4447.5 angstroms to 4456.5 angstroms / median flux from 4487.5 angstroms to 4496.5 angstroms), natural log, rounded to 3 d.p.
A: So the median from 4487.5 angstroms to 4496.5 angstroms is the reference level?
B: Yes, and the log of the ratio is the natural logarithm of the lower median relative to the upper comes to -0.027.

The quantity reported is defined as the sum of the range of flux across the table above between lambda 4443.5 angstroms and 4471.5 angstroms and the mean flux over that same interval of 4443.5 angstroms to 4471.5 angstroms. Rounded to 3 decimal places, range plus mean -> 0.772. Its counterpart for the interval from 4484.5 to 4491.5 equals 0.716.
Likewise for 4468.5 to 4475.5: 0.788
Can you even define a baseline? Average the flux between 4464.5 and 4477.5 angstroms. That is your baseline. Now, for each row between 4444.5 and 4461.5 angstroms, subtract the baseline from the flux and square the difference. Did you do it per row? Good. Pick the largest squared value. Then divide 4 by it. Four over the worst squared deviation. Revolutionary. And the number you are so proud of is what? 877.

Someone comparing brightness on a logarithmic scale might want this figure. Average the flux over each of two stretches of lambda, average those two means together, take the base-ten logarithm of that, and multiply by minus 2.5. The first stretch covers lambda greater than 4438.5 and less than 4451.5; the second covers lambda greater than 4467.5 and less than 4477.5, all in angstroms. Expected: 0.407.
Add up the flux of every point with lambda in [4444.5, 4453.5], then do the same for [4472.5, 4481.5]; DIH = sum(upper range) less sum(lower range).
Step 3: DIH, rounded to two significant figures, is 0.33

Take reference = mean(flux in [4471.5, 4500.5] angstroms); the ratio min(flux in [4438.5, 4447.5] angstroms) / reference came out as 0.889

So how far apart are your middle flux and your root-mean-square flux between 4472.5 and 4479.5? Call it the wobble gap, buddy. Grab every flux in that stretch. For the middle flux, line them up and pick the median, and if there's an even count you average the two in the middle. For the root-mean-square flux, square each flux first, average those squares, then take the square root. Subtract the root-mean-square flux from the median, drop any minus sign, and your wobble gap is 0.002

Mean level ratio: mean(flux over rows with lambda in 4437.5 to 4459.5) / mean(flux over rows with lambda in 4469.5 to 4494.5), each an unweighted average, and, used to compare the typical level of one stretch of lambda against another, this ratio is 0.971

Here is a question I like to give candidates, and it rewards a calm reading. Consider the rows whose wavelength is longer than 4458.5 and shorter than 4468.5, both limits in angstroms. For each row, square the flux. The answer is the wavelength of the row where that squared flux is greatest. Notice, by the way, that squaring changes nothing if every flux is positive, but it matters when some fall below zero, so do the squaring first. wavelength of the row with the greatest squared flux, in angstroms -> 4460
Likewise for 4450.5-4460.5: 4452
